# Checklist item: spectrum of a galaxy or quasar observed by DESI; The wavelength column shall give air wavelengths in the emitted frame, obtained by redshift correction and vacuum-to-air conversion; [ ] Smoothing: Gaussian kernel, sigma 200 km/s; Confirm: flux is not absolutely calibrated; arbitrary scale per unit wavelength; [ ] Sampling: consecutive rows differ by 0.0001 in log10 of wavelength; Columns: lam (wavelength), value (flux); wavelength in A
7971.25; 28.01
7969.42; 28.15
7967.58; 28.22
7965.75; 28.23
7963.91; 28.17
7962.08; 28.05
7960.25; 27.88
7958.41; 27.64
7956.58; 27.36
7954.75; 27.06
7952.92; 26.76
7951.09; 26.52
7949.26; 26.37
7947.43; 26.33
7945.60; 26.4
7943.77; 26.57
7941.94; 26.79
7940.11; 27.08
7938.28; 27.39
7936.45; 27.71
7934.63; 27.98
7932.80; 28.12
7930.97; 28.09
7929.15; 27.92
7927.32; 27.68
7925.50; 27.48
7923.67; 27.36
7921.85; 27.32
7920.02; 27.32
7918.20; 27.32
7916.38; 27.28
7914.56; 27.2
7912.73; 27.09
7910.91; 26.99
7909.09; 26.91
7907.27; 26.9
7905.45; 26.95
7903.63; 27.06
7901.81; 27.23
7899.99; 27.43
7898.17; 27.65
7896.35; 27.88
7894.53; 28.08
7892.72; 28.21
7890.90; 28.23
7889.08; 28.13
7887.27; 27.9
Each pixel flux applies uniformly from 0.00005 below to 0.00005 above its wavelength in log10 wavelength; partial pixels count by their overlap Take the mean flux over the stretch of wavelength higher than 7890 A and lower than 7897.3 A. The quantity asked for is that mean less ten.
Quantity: 18.1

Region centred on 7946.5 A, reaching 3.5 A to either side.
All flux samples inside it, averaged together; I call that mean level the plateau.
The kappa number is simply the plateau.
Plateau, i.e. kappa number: 26.4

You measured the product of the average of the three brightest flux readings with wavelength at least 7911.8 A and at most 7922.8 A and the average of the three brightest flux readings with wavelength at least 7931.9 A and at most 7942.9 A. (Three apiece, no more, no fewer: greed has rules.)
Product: 763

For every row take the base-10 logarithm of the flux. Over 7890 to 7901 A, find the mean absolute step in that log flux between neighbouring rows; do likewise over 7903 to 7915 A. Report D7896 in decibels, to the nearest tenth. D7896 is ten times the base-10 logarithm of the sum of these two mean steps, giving -24.3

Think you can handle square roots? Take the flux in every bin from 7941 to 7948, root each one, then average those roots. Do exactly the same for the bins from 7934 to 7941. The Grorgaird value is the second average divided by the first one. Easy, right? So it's 1.019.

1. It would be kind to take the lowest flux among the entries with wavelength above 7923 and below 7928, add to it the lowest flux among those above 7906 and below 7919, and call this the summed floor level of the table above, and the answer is 54.3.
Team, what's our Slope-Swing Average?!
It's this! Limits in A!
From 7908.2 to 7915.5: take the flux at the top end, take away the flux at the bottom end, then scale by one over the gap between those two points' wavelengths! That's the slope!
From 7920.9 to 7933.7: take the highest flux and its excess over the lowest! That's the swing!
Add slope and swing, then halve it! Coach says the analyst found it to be 0.43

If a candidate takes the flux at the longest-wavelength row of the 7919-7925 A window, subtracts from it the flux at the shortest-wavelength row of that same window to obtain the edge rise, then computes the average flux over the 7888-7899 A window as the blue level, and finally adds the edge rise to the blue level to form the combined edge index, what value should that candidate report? 28.1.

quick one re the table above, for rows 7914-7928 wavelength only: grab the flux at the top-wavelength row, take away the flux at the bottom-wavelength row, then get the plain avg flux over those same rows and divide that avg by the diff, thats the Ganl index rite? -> 57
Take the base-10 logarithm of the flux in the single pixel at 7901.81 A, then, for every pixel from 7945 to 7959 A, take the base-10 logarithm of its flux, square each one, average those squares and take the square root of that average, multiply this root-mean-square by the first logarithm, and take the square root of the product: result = 1.432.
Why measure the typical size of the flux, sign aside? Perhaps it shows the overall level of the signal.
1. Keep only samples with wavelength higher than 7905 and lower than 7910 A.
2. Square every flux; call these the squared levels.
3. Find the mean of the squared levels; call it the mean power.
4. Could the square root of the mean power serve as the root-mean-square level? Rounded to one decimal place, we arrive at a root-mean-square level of 26.9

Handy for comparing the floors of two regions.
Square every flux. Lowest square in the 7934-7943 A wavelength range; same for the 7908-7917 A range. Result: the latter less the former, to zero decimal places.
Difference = 6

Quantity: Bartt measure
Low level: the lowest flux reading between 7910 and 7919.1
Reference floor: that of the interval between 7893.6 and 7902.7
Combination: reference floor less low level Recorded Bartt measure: 0.24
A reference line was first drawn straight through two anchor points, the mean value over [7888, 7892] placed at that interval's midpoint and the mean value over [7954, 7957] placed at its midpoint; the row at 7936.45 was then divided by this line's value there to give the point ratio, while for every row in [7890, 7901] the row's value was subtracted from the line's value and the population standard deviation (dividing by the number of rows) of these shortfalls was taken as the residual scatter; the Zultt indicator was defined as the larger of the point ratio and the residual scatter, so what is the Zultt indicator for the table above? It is 1.01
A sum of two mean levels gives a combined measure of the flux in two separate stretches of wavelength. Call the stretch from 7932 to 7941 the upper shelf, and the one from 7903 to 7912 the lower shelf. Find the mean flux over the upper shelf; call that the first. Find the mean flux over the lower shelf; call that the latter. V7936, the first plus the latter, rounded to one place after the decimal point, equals 54.6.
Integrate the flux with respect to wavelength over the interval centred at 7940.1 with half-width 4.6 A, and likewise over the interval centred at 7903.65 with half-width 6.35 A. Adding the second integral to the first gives 594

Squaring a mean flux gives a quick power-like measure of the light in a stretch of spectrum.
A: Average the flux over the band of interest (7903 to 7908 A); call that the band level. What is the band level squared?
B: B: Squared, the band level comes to 727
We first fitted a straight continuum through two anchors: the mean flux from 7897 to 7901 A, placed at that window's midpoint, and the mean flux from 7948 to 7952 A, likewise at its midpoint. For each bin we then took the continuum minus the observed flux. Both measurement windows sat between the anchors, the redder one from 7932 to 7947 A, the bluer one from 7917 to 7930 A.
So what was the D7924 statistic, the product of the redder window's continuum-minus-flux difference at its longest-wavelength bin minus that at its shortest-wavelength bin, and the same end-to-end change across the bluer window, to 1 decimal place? -1.2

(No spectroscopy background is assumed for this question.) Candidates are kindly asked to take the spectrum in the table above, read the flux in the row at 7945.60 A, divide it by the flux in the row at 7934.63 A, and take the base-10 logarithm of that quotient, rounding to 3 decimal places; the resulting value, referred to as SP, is -0.025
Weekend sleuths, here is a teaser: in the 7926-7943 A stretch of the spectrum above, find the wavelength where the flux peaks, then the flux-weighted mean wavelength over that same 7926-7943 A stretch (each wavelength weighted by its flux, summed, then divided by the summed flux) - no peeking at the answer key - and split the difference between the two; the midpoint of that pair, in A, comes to 7933.7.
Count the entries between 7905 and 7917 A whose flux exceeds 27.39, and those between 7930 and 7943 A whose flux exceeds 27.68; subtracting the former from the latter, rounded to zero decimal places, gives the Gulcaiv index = 4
